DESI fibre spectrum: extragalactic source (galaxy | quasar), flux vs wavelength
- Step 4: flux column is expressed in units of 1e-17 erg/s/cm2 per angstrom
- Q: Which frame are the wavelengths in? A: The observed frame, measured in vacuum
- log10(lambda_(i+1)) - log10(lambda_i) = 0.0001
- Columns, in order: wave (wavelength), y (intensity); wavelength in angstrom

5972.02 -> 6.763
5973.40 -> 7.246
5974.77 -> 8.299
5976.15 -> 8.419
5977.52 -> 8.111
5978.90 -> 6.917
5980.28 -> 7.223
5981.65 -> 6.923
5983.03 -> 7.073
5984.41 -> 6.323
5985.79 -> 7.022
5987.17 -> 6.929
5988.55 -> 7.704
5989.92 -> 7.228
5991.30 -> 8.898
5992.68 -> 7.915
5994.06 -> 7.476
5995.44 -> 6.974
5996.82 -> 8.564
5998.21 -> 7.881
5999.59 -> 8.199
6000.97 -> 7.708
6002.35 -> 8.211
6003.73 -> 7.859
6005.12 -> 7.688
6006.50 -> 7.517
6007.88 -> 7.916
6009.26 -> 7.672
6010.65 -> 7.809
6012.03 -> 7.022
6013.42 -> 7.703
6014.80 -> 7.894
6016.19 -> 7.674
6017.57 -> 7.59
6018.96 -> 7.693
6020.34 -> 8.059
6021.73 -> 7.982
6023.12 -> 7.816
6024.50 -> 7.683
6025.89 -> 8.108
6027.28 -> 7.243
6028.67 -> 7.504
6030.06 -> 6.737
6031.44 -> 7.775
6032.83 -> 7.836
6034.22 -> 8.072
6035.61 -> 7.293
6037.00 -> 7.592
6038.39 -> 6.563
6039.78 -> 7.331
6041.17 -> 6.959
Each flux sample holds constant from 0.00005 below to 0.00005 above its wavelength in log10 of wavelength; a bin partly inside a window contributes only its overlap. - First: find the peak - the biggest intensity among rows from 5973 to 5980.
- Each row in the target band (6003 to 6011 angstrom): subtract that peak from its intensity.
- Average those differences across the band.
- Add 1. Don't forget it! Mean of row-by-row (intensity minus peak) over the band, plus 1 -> 0.32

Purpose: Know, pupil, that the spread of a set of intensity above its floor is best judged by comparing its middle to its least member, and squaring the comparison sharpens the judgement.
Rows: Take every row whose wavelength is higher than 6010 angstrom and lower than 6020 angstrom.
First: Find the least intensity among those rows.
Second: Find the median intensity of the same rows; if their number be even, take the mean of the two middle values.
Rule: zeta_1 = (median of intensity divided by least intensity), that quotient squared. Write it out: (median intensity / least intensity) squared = 1.20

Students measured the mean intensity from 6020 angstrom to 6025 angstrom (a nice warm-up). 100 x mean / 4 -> 197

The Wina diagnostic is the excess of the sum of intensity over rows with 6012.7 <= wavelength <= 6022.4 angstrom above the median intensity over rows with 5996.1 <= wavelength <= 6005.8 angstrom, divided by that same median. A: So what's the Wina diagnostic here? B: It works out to 5.9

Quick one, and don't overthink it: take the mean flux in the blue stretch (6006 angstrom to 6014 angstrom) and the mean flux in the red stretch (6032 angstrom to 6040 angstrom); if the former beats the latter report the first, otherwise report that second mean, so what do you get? 7.61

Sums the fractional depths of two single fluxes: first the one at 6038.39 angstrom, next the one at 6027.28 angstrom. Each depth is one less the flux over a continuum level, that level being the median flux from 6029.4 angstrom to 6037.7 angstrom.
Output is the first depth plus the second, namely 0.203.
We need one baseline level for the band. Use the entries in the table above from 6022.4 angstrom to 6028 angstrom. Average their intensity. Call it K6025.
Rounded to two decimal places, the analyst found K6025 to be 7.71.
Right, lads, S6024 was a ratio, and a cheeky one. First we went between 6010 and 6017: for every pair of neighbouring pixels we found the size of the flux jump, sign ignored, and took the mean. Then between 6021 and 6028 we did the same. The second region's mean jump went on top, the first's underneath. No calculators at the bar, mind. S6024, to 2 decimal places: 0.85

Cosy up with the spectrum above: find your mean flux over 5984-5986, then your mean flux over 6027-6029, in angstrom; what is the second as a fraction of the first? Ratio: 1.11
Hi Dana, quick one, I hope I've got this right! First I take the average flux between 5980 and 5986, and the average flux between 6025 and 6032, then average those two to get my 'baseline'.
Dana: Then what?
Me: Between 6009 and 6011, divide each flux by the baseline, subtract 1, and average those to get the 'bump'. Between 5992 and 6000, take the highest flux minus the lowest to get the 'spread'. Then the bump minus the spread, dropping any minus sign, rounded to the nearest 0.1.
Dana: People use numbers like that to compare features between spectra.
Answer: 1.5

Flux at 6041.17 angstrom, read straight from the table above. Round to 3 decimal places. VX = 6.959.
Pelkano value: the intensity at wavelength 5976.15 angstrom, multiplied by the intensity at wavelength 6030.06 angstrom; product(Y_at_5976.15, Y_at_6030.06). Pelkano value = 56.7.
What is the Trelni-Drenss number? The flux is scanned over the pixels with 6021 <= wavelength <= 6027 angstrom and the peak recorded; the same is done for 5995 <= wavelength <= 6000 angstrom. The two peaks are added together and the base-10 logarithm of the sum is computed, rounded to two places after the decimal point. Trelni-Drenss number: 1.22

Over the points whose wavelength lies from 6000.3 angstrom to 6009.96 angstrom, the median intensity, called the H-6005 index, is 7.71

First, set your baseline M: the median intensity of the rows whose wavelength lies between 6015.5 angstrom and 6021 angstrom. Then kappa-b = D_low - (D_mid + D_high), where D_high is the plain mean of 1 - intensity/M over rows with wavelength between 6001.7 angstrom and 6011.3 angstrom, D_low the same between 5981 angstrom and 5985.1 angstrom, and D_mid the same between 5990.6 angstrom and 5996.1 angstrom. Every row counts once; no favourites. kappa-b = 0.15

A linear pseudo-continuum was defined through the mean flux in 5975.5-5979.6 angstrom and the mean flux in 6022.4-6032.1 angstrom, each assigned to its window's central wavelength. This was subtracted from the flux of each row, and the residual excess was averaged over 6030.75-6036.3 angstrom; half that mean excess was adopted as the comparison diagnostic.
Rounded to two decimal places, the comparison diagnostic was 0.11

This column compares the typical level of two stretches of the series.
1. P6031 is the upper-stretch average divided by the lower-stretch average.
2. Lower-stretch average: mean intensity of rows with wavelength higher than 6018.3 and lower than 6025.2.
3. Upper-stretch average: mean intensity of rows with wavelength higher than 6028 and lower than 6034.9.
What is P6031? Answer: 0.967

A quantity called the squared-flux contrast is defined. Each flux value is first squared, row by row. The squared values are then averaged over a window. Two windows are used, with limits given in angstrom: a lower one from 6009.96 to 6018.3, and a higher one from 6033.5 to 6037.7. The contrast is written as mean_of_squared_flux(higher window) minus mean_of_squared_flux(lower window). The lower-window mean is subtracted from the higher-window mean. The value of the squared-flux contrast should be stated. 1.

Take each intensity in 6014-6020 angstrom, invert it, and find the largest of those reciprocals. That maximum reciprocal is 0.132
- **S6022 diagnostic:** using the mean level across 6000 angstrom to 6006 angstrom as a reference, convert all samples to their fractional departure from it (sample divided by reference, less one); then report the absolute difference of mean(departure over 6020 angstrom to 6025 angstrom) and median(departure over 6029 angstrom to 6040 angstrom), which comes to 0.05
